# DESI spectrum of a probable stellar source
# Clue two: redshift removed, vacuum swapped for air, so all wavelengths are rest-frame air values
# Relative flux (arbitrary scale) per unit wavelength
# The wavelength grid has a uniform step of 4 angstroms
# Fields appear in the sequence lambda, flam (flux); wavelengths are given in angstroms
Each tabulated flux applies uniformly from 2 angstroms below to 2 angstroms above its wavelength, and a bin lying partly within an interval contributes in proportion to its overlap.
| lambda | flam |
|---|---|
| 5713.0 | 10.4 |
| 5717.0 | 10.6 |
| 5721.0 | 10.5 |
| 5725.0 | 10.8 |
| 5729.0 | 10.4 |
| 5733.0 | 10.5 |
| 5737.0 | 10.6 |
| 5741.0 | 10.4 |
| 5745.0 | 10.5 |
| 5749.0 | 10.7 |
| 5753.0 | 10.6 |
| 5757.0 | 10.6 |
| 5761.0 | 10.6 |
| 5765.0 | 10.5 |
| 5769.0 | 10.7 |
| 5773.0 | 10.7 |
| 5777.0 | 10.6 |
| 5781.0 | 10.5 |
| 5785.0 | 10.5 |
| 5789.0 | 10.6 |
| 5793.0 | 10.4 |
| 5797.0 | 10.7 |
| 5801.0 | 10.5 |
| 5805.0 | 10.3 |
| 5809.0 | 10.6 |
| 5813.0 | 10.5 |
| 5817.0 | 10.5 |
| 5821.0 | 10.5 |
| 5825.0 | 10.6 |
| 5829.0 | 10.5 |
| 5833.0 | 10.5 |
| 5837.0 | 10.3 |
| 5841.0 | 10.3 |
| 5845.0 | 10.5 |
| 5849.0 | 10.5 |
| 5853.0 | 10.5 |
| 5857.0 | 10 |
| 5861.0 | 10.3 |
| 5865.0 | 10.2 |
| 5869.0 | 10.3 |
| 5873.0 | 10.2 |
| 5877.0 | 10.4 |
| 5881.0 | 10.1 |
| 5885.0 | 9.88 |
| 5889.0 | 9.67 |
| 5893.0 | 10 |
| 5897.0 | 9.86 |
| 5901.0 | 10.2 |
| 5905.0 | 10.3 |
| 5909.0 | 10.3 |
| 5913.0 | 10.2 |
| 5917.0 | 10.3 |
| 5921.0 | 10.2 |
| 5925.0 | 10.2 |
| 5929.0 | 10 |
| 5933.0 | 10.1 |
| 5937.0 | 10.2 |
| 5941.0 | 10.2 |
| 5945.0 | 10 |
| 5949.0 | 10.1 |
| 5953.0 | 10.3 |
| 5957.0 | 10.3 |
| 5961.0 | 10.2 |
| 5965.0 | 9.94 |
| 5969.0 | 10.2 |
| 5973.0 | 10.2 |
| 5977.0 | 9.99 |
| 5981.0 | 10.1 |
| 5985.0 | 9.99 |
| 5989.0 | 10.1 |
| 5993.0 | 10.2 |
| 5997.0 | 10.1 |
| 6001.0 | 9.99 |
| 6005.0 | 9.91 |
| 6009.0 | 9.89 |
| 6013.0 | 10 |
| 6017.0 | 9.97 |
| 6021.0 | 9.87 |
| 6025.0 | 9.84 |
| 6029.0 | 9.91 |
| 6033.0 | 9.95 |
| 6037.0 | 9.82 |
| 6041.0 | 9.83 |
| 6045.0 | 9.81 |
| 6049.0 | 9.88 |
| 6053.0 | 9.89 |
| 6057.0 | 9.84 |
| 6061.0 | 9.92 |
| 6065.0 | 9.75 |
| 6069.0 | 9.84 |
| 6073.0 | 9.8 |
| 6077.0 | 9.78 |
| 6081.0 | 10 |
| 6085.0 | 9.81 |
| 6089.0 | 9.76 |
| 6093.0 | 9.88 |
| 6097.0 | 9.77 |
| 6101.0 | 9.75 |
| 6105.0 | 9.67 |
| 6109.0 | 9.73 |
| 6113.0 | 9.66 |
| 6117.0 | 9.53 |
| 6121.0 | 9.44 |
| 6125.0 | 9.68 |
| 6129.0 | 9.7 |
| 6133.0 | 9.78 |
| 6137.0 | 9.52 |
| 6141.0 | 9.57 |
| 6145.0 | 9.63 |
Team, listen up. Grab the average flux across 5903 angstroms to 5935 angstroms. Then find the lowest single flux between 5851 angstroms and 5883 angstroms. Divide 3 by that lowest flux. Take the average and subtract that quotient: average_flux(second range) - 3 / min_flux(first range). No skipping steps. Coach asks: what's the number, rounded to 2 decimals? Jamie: 9.90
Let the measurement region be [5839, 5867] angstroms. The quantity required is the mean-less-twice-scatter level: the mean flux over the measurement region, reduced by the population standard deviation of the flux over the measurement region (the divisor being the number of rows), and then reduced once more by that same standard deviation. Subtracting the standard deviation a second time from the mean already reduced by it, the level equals 10.0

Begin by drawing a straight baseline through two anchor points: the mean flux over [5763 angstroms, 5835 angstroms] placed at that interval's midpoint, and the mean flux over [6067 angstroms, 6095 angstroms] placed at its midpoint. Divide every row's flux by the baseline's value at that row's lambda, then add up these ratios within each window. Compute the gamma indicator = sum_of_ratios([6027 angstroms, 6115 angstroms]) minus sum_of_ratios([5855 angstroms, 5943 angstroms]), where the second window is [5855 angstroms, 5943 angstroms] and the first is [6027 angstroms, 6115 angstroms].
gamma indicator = 0.22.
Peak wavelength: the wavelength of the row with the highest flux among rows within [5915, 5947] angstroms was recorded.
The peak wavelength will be 5917.0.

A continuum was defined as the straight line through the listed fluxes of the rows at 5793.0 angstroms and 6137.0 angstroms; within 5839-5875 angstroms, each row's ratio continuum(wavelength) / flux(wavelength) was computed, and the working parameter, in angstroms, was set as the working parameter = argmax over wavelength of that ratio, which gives 5857.0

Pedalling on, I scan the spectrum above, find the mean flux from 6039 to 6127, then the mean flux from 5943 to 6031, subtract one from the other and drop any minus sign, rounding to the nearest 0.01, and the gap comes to 0.28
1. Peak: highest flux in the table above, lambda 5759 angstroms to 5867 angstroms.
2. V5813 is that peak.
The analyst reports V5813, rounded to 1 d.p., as 10.7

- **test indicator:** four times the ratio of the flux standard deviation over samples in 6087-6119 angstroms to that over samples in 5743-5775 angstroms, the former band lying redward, 4.9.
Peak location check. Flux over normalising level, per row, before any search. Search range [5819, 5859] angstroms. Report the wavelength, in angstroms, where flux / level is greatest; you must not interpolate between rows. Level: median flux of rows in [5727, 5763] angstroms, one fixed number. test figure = 5825.0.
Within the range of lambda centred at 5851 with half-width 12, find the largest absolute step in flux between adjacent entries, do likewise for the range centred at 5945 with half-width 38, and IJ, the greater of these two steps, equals 0.50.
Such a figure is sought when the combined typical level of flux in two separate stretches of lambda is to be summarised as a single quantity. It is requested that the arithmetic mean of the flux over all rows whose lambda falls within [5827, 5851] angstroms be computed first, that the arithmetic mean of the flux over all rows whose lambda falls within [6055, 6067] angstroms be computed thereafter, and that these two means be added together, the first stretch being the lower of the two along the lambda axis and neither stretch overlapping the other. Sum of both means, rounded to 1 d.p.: 20.3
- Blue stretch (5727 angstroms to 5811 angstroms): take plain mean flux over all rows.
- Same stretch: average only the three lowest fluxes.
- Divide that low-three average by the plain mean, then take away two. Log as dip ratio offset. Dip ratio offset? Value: -1.02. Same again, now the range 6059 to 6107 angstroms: -1.01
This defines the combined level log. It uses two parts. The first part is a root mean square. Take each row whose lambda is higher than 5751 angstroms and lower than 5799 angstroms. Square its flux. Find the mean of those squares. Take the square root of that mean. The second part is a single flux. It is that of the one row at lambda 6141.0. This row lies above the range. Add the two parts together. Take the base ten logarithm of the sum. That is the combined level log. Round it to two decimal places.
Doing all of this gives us 1.30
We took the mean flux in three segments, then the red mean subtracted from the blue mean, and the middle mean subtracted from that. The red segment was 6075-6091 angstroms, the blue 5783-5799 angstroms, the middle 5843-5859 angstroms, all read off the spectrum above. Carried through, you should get -9.66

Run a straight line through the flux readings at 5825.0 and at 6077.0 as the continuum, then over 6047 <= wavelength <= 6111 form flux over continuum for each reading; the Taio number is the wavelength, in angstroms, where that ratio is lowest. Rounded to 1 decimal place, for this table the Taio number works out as 6065.0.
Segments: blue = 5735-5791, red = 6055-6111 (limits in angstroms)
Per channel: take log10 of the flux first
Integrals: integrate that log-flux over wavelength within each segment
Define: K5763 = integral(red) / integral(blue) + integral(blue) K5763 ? 58.3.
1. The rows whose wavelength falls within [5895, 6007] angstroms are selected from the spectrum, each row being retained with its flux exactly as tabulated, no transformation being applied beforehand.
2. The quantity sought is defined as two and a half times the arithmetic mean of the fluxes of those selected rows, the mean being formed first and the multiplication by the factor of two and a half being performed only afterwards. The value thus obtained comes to 25.3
